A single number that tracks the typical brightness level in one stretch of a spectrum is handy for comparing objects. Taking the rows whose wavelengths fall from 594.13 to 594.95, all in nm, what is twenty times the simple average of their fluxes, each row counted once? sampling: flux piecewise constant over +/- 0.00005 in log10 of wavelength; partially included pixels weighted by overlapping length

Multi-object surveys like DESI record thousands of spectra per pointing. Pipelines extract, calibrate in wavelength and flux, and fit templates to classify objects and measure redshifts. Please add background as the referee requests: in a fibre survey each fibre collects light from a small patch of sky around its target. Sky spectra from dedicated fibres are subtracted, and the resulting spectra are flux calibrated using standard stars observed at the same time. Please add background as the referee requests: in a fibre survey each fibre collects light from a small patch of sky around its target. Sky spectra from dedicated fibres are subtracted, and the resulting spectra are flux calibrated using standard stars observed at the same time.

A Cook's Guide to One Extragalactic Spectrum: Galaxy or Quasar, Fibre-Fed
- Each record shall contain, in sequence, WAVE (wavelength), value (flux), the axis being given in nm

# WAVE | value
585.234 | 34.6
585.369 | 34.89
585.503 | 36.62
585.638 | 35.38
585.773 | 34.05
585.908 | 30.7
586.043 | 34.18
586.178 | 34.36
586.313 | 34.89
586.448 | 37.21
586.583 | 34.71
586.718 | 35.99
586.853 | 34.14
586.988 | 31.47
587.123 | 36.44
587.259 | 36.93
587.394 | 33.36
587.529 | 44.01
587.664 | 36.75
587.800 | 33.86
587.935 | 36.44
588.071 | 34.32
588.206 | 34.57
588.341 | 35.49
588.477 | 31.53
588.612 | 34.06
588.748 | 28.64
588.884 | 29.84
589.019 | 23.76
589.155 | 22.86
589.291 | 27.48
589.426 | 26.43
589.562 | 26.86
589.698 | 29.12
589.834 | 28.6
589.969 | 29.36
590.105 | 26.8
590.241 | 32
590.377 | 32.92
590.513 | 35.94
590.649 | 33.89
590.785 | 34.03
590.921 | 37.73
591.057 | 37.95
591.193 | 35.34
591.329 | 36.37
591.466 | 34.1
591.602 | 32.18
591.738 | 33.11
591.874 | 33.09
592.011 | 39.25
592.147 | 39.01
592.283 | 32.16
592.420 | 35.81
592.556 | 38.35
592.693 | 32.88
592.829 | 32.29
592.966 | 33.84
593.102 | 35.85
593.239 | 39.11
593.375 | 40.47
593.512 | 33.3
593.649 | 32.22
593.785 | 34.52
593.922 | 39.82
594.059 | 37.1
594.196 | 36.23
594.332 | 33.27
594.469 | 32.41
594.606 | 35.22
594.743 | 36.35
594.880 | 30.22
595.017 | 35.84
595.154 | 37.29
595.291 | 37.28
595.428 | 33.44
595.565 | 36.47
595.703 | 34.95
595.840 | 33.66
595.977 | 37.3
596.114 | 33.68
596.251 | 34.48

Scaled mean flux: 679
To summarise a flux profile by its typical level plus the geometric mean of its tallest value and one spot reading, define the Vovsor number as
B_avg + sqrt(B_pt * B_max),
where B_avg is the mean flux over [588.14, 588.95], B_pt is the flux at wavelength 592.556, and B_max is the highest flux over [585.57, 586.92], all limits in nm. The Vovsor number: 70.1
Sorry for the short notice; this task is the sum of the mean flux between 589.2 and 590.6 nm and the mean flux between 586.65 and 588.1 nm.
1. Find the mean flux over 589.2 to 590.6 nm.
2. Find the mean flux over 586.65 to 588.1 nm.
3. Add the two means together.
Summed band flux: 65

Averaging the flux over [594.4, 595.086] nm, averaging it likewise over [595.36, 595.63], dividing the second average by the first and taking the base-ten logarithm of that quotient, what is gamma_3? 0.01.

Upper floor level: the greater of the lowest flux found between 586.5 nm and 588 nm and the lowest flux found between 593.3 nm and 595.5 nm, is 31.5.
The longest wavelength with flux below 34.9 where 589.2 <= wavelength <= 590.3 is 590.241 nm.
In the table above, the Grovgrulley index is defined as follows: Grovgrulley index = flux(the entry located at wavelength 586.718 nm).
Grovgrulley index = 35.99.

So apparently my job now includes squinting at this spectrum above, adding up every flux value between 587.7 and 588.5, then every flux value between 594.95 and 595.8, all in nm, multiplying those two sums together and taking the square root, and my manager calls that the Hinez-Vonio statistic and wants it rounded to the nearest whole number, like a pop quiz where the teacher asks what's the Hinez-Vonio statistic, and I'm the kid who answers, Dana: 211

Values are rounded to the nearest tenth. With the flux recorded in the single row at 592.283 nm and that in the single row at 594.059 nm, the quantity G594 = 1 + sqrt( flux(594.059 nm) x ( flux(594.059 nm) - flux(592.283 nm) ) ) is 14.5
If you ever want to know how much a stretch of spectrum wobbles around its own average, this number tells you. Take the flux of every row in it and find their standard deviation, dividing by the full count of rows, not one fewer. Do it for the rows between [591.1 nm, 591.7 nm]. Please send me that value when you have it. 1.56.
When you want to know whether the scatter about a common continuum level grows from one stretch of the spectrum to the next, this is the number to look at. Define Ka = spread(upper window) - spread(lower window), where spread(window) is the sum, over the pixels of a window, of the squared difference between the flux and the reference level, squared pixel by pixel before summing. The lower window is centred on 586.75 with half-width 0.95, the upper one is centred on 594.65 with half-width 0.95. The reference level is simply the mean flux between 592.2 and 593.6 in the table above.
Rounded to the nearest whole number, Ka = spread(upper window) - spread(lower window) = -52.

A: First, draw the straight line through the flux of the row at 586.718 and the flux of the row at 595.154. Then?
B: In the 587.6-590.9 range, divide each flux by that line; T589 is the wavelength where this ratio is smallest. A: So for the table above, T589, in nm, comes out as 589.155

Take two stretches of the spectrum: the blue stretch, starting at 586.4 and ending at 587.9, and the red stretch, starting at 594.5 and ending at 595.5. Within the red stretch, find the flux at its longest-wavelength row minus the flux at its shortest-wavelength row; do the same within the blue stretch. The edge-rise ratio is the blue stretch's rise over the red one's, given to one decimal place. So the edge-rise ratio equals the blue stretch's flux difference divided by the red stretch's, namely 1.9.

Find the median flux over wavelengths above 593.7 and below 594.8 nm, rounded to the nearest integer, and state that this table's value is 36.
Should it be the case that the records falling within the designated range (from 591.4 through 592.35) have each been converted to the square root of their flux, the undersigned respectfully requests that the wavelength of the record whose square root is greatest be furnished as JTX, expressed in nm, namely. 592.011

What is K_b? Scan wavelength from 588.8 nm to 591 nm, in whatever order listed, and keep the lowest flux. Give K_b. 22.86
